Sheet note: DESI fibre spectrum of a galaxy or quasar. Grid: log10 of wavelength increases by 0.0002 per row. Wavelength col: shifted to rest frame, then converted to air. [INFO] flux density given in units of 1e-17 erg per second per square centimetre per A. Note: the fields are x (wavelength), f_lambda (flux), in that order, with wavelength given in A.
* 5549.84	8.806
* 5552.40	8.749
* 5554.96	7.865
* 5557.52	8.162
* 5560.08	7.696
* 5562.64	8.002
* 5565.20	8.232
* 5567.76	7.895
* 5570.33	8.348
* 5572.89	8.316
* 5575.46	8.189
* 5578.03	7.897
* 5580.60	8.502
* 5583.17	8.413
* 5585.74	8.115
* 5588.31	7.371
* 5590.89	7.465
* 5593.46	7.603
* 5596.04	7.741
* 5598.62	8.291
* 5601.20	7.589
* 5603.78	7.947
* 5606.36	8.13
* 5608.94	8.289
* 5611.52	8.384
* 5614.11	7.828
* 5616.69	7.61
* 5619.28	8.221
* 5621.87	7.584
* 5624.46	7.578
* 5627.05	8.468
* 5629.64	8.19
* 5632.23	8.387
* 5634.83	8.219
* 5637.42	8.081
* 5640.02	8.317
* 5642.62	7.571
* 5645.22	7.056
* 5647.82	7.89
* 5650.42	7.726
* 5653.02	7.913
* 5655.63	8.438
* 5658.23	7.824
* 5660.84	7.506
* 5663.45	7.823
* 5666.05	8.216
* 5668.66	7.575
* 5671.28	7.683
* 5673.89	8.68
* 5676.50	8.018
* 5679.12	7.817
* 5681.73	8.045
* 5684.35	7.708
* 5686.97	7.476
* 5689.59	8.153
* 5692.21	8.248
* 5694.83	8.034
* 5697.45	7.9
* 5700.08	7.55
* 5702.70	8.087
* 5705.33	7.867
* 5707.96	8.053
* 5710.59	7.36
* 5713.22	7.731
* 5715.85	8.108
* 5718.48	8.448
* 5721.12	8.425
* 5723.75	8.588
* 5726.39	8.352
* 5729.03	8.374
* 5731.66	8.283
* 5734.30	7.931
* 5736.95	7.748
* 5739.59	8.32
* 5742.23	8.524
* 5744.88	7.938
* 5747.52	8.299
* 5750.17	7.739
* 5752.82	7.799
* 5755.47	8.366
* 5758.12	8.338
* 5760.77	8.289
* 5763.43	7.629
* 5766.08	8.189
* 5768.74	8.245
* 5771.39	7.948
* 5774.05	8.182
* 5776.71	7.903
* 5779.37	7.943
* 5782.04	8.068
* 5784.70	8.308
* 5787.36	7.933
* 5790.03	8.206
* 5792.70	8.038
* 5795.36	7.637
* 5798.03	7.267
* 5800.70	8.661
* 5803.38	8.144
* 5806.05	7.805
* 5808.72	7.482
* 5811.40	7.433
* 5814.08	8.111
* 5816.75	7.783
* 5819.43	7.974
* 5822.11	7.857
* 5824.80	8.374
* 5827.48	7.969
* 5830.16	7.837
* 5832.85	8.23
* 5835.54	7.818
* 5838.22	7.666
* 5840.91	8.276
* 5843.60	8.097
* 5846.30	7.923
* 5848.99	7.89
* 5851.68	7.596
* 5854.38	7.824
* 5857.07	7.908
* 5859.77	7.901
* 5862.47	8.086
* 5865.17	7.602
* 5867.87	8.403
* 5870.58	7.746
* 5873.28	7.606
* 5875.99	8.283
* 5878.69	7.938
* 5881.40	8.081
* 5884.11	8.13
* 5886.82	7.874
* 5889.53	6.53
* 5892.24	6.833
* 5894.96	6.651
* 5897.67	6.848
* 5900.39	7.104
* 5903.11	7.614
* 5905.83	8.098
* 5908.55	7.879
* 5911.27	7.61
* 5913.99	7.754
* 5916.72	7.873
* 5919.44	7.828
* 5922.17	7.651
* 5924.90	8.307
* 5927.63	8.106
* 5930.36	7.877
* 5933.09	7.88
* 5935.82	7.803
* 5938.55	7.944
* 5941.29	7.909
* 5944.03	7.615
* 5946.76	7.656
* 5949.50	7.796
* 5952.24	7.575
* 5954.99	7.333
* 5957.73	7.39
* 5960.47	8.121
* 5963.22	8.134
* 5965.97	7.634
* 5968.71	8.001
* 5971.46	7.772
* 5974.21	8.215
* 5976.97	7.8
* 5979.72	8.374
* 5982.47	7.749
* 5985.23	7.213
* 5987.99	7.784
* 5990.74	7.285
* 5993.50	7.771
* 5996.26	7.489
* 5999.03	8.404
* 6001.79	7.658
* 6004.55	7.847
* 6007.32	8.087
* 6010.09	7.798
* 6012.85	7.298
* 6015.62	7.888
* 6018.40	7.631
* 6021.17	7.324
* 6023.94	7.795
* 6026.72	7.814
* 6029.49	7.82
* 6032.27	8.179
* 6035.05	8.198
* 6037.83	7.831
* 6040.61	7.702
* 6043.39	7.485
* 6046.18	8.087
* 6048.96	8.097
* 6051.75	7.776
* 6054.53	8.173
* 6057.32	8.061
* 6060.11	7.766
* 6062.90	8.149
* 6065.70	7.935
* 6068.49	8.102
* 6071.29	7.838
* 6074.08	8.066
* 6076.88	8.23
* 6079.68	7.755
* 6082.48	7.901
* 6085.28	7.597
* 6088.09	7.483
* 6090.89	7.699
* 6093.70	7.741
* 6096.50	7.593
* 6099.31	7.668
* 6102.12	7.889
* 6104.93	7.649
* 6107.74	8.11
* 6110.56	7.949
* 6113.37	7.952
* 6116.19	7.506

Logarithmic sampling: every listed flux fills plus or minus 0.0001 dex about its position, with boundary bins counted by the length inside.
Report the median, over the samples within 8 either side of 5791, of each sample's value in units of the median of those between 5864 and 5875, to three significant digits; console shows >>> 1.04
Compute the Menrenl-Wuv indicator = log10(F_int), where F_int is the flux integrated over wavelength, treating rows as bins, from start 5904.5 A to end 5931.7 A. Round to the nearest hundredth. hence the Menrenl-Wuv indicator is 2.33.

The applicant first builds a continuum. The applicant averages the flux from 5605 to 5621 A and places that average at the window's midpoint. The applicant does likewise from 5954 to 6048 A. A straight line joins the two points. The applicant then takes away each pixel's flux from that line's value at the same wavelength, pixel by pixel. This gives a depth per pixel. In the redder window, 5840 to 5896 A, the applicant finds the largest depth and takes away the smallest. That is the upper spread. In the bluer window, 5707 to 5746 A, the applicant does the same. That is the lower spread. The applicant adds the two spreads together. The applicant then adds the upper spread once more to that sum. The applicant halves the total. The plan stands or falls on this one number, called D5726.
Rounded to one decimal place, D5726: 2.5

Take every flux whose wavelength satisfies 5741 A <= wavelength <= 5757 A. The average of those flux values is 8.11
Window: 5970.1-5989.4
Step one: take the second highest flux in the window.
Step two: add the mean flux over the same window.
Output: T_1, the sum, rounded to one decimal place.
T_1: 16.1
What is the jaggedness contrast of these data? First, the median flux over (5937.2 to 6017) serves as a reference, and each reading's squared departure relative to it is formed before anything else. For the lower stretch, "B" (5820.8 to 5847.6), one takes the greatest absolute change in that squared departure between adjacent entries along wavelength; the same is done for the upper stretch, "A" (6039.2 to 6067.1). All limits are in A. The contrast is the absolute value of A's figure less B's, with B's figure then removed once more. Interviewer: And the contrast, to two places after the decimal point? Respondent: -0.15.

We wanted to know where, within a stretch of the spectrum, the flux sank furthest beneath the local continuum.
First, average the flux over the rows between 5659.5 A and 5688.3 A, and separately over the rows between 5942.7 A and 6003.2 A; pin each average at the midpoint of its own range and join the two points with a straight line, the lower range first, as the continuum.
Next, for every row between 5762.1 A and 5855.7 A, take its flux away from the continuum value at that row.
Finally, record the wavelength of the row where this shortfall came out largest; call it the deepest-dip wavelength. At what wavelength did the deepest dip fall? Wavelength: 5798.03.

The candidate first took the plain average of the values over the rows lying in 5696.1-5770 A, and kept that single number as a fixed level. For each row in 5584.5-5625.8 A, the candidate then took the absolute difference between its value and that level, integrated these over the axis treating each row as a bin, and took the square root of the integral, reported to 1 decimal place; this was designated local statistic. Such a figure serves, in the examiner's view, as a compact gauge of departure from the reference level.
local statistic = 3.8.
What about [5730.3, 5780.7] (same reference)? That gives 3.4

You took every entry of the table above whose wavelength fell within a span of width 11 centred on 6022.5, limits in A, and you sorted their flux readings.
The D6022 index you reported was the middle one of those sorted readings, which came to 7.71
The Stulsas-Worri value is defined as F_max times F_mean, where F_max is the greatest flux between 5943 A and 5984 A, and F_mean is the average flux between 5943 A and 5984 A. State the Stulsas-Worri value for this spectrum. 65.4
